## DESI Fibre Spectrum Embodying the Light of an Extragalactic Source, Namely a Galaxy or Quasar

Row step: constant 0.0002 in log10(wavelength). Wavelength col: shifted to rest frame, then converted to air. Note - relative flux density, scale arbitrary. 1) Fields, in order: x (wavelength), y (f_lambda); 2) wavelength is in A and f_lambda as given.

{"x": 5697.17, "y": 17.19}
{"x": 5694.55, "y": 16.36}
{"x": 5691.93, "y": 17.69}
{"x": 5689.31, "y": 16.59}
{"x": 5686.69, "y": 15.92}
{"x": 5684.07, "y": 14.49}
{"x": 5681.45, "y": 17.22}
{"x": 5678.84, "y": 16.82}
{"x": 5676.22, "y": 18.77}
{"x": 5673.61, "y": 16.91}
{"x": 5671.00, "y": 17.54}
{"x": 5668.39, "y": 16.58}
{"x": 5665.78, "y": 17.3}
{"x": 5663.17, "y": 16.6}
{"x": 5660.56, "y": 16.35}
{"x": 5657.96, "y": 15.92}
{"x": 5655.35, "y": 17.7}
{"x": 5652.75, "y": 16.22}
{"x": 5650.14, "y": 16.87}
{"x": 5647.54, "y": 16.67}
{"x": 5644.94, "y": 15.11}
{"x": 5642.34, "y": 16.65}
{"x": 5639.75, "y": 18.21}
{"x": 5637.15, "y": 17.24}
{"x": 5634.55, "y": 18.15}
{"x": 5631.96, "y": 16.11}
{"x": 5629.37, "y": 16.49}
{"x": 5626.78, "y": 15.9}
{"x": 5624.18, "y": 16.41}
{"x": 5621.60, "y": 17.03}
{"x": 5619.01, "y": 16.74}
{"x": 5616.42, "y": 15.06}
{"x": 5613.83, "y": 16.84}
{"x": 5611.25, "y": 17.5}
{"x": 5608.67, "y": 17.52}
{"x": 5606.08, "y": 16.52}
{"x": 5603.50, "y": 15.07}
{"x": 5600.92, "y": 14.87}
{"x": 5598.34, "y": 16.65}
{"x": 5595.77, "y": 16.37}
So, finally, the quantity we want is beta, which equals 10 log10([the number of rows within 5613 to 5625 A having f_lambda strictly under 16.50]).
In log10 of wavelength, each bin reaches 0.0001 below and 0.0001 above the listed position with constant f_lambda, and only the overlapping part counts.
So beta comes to 3.0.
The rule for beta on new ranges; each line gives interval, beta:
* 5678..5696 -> 4.8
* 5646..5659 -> 3.0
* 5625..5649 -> 6.0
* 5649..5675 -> 4.8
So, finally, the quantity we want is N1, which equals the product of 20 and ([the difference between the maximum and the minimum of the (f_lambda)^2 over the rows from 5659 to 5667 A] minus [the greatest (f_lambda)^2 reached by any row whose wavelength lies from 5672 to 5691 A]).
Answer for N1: -6407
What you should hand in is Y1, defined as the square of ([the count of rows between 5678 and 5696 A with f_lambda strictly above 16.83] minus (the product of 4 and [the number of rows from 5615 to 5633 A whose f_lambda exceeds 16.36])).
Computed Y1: 196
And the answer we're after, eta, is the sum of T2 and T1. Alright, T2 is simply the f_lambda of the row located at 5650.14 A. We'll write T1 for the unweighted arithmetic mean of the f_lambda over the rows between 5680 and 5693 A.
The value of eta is 33.3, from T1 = 16.4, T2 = 16.87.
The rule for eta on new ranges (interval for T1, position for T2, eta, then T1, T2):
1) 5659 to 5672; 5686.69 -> 32.8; 16.9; 15.92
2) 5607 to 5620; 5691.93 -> 34.4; 16.7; 17.69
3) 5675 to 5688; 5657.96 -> 32.6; 16.6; 15.92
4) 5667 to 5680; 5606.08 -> 33.8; 17.3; 16.52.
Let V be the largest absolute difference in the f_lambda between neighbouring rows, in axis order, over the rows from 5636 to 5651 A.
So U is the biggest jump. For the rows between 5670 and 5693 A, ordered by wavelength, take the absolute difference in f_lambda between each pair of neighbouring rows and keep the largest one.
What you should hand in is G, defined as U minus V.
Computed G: 1.2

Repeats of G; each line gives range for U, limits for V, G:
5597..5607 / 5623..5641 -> -0.3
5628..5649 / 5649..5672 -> 0.3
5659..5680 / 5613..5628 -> 0.2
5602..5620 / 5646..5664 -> 0.0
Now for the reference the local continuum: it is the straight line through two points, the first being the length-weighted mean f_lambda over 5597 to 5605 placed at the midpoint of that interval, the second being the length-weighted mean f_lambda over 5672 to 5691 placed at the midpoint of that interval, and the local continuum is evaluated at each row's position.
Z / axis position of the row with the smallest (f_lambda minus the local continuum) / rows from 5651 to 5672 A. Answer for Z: 5657.96 A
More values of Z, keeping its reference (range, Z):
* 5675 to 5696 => 5684.07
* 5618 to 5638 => 5626.78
